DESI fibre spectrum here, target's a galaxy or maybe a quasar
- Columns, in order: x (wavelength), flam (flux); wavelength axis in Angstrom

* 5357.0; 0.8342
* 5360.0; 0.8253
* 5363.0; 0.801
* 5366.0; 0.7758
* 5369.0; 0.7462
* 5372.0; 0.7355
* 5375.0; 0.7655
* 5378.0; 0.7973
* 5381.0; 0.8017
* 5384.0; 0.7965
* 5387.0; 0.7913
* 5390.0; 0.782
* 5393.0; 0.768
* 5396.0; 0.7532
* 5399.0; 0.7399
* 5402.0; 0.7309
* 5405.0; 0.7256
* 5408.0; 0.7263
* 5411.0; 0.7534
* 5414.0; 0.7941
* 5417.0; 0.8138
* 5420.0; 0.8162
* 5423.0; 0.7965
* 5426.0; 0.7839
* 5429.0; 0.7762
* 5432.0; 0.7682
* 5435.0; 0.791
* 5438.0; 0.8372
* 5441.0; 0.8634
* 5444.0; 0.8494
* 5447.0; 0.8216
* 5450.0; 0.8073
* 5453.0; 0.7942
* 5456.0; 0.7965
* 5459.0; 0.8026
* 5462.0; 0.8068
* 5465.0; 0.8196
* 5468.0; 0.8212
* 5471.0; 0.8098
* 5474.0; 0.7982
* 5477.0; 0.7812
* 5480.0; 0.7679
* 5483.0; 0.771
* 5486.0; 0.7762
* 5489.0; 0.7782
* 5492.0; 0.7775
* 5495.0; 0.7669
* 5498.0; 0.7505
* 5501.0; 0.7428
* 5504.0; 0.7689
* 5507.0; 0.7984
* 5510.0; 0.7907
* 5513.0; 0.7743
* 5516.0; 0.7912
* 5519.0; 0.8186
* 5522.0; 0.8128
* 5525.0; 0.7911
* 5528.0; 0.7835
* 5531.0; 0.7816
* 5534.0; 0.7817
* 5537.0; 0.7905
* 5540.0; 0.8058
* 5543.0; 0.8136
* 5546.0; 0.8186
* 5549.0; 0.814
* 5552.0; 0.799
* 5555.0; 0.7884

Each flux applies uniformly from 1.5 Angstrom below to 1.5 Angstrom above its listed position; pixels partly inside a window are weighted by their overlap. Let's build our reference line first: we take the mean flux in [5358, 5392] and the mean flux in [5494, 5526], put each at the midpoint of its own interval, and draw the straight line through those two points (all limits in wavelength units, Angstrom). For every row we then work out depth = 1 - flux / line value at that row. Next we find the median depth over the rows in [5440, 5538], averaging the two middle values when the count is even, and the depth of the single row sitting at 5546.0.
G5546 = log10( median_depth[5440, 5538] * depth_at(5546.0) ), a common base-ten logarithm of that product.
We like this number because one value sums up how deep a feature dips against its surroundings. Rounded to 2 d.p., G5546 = -3.28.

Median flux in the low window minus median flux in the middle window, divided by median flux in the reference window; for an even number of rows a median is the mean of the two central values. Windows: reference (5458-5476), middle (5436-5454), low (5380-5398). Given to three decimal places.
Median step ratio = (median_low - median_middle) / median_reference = -0.053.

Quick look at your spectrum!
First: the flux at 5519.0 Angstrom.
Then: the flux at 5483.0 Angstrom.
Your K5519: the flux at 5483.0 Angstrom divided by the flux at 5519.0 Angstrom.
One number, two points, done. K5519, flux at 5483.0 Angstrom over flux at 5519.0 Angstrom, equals 0.94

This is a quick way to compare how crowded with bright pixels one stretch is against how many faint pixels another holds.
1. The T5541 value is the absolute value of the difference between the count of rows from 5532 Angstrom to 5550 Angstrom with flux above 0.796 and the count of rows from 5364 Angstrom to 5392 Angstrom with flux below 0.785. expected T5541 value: 1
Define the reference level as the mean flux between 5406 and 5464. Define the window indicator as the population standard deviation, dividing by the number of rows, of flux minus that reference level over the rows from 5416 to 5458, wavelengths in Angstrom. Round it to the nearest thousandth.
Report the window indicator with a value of 0.027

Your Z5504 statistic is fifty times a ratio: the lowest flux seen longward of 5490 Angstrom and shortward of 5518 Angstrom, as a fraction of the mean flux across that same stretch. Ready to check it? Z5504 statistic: 48.0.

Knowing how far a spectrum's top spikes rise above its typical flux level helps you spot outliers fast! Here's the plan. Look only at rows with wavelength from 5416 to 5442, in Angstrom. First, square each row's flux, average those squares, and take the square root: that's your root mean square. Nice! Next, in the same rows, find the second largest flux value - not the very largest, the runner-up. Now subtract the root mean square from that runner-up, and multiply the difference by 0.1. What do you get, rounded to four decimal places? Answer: 0.0032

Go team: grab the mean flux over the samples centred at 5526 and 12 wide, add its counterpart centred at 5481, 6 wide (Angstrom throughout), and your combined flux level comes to 1.56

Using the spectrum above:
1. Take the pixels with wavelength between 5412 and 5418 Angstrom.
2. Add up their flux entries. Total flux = 1.608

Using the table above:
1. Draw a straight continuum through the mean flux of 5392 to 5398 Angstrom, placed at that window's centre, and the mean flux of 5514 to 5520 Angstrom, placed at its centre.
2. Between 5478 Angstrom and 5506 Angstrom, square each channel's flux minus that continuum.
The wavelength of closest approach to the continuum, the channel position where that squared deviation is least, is 5489.0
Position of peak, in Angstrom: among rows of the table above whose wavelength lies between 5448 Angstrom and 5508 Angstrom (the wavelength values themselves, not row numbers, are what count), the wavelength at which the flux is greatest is 5468.0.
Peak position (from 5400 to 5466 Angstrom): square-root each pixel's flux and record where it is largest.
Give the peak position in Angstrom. 5441.0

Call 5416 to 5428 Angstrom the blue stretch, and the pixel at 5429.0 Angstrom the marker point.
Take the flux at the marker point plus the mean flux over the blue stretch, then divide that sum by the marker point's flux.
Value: 2.03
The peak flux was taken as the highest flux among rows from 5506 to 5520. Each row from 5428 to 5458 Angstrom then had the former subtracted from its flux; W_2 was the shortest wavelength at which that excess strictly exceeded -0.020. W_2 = 5438.0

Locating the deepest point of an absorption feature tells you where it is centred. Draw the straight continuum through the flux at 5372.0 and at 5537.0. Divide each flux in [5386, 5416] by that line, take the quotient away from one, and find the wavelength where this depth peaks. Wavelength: 5408.0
